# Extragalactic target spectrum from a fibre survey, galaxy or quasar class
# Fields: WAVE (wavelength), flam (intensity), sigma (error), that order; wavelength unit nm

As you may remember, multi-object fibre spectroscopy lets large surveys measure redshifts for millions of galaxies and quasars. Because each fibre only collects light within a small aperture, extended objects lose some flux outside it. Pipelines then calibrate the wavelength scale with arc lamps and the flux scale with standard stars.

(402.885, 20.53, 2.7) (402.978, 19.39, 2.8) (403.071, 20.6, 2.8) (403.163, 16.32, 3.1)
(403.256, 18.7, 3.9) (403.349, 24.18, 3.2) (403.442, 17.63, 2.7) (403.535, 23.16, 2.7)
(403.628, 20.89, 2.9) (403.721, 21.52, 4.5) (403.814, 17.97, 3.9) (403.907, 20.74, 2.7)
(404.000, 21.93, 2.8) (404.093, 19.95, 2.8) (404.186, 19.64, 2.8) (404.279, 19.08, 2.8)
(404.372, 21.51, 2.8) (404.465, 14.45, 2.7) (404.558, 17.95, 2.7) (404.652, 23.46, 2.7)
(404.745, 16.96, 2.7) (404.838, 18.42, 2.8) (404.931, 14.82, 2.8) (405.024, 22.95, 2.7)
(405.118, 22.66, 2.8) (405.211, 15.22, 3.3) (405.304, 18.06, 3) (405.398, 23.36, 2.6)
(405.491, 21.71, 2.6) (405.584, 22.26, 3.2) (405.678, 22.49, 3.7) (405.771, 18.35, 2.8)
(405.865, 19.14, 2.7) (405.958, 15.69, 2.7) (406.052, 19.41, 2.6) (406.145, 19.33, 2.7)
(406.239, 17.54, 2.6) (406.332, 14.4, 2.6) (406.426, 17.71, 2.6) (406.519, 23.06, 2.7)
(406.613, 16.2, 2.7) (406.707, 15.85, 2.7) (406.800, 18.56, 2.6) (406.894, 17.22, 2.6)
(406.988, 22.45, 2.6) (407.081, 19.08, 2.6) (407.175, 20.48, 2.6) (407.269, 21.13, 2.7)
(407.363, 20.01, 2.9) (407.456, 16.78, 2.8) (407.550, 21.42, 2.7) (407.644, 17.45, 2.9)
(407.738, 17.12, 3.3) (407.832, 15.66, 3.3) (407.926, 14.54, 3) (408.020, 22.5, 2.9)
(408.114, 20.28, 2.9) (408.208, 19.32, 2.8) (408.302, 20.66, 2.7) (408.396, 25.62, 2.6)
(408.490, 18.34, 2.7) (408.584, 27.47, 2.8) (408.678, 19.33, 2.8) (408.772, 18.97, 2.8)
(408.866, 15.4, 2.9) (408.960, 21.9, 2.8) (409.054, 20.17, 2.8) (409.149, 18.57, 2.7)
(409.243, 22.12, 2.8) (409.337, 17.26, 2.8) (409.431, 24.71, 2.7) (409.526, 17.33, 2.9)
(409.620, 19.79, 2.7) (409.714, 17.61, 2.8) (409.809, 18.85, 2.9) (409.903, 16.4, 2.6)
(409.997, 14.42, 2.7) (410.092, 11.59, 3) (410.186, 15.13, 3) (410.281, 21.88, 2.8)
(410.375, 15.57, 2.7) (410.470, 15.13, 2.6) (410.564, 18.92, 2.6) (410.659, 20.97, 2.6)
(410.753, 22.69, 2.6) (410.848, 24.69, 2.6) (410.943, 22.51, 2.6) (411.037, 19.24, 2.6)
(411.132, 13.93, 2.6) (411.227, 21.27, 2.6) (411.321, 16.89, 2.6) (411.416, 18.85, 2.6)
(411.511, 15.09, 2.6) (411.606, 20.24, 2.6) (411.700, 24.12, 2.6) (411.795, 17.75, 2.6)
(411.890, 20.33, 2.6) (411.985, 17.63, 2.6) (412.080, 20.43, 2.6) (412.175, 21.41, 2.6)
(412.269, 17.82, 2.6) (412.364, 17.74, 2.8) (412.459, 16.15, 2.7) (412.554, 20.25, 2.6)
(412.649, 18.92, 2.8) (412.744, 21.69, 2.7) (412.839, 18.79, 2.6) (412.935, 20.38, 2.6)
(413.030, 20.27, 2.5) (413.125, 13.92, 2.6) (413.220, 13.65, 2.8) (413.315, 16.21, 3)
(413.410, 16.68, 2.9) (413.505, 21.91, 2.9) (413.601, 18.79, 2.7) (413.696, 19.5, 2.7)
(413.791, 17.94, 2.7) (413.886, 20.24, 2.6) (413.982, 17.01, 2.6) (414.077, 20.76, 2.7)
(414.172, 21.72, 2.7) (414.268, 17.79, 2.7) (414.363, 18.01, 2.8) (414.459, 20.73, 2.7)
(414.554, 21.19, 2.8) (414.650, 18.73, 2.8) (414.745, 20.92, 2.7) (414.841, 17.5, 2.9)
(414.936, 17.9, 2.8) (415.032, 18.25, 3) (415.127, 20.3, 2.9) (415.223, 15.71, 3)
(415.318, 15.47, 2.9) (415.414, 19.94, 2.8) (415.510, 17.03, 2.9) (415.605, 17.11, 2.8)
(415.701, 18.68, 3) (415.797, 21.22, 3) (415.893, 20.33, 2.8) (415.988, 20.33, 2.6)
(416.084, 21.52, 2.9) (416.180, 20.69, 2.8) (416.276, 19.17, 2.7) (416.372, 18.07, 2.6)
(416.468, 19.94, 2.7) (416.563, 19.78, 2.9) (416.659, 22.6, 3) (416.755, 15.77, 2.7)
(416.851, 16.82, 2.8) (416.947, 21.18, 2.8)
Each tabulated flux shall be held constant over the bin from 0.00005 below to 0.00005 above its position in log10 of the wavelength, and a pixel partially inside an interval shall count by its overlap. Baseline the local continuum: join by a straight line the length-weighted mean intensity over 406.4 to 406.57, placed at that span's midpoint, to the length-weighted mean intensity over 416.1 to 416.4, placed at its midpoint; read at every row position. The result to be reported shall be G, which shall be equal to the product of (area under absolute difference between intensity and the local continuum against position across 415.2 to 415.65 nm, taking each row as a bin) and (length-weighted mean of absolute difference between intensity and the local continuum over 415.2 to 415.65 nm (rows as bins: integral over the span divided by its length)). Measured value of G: 3.2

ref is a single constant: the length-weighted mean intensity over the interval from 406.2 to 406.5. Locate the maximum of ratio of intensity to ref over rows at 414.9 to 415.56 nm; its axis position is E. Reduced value 415.127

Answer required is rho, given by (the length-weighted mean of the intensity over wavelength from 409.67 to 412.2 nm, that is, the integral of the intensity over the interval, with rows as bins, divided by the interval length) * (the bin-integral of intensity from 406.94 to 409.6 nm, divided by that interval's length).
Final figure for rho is 370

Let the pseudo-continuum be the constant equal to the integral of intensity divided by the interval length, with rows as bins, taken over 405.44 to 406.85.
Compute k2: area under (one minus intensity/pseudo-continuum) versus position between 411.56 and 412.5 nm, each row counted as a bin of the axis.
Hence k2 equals -0.029 nm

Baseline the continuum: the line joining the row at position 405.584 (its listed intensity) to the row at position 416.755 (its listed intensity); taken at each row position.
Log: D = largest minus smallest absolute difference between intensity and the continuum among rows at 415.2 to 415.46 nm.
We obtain 2.4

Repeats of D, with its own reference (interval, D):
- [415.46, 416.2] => 4.8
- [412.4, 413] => 2.8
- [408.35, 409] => 5.8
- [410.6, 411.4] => 5.3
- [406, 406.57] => 6.1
